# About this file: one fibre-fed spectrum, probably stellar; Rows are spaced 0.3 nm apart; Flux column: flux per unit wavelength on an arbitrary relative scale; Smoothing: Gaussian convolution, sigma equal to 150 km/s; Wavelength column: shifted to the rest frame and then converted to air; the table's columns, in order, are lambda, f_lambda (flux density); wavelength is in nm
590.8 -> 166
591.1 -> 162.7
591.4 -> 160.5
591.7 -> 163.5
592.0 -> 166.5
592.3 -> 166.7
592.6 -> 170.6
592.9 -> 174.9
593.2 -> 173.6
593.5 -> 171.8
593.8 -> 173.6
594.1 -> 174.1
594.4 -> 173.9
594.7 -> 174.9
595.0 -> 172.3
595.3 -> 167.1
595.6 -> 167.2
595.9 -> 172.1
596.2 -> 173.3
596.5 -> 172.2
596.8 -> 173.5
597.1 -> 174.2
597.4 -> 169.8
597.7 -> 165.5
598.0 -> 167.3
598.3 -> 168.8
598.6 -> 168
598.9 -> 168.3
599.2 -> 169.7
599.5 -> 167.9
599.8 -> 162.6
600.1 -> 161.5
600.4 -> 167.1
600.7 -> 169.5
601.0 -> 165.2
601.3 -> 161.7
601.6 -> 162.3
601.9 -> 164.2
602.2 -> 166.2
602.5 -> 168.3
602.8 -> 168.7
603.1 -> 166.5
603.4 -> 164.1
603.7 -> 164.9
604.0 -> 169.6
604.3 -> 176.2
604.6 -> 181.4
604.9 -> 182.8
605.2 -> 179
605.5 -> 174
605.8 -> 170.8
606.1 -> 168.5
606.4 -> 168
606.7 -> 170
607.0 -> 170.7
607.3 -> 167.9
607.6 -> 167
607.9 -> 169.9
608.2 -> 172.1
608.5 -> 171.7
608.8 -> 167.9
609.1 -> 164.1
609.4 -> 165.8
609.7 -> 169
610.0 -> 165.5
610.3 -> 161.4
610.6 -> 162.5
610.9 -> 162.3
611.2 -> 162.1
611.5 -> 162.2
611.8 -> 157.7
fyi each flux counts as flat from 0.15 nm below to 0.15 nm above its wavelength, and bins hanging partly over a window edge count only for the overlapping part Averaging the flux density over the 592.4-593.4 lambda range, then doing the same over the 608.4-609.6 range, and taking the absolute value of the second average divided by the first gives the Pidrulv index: 0.97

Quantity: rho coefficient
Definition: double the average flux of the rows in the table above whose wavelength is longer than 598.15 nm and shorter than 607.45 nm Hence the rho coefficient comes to 338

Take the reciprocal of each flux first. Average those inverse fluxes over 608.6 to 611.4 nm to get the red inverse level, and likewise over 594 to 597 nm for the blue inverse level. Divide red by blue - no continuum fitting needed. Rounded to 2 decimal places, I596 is 1.05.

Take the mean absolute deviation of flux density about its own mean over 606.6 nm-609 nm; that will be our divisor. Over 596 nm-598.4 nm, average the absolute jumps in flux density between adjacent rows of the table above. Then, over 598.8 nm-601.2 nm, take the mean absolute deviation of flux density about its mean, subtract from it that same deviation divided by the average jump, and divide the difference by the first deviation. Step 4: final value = 0.88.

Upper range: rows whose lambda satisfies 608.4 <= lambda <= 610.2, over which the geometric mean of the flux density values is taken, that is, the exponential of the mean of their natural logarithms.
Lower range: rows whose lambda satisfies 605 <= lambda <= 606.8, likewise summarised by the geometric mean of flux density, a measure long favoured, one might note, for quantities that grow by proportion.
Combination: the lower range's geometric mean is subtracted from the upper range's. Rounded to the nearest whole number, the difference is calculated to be -4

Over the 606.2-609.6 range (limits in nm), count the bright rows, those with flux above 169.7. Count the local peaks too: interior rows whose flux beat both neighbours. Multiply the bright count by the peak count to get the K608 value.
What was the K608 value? 10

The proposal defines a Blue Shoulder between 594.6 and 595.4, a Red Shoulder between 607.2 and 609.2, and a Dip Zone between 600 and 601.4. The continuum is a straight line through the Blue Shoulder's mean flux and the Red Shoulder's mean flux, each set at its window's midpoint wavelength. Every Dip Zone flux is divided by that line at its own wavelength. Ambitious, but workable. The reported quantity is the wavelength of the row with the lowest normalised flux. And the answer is 600.1 nm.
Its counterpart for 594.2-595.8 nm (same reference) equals 595.3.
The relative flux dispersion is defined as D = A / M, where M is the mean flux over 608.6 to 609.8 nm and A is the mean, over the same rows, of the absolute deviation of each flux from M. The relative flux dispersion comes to 0.0105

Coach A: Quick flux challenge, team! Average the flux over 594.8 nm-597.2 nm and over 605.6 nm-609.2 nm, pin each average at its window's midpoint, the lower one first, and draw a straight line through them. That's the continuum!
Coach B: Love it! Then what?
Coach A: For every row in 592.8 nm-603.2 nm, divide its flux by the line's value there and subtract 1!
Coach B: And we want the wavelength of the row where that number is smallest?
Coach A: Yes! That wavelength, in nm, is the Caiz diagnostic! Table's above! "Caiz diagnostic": 600.1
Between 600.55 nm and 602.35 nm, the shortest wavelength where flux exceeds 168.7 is 600.7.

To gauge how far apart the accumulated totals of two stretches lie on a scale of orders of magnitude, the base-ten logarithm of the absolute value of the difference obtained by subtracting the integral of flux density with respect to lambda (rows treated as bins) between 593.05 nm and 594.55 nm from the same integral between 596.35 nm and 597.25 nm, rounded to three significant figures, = 2.02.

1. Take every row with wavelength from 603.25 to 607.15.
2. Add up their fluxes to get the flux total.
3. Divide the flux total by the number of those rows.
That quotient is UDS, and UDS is 172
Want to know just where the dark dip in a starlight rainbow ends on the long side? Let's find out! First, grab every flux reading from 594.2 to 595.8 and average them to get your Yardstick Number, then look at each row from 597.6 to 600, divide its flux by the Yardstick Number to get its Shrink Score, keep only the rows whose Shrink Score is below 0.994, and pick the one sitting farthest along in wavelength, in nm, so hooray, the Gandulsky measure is 599.8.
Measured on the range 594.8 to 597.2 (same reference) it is 595.6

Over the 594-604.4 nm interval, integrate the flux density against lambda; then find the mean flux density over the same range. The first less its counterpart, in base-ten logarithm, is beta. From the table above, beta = 3.20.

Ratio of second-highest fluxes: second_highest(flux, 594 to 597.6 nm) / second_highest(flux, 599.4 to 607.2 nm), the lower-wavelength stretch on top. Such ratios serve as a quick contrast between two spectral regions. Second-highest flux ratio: 0.960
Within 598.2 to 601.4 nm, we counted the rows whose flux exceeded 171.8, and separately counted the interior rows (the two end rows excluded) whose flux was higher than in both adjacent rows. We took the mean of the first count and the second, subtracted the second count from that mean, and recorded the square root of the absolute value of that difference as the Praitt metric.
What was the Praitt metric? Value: 1.0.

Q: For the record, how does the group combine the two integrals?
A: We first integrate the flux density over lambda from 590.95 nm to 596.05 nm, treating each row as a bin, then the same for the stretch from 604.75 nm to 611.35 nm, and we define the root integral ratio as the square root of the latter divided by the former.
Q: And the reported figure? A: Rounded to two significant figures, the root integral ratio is 1.1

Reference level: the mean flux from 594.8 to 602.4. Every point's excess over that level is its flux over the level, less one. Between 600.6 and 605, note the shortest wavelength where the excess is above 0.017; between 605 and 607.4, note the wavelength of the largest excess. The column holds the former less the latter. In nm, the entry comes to -0.90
